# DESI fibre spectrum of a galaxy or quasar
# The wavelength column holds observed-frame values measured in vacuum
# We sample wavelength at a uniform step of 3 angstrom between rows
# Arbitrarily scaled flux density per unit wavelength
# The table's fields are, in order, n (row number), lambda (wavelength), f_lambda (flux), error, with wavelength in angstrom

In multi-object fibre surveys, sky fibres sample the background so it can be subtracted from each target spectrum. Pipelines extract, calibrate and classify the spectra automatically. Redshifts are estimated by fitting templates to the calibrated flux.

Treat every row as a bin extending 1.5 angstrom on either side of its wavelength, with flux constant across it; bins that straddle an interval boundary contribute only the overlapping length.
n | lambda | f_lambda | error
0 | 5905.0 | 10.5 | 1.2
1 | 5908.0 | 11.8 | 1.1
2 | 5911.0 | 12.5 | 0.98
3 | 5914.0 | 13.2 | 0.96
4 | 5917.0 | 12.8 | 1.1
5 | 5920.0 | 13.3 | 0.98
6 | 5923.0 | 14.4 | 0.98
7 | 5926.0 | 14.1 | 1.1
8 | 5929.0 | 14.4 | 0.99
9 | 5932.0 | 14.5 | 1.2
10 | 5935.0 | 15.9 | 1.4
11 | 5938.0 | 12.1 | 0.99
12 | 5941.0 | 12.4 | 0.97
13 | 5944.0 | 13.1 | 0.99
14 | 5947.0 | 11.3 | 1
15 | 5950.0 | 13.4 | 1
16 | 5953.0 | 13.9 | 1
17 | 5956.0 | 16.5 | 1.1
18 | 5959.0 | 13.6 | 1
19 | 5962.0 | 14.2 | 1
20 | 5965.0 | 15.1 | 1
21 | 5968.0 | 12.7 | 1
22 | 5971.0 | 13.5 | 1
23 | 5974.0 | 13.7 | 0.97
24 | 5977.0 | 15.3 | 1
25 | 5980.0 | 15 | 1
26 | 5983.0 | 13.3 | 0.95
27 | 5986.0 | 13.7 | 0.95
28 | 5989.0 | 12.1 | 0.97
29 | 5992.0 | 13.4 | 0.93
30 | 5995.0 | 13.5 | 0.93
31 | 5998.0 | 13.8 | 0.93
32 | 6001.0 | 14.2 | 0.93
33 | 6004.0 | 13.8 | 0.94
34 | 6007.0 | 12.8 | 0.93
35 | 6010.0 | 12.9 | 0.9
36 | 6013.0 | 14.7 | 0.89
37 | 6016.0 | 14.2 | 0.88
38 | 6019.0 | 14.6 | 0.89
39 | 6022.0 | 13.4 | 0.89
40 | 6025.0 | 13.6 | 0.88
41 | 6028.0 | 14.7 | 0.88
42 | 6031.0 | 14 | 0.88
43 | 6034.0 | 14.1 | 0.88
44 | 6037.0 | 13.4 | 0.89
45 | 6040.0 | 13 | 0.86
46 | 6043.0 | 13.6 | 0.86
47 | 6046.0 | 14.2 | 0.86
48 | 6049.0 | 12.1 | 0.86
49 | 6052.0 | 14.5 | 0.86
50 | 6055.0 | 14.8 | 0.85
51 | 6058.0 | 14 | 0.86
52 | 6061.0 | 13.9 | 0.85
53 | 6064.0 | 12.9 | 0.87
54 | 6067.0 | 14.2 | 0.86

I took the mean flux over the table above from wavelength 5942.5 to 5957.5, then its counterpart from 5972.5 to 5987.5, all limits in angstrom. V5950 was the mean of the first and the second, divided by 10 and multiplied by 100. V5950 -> 139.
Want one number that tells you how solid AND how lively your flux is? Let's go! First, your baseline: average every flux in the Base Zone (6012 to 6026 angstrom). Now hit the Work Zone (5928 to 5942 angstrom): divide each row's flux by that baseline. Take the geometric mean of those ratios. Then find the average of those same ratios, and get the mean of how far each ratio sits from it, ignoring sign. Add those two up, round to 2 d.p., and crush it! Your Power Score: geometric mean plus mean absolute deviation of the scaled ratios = 1.07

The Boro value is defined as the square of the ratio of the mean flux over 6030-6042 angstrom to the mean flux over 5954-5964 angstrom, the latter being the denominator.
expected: 0.85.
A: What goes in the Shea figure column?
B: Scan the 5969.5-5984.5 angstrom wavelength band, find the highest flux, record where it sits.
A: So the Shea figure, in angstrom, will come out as 5977.0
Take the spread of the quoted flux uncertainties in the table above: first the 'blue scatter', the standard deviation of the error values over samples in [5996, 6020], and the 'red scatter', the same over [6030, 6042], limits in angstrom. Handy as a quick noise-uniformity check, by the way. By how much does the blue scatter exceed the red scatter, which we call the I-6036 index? 0.011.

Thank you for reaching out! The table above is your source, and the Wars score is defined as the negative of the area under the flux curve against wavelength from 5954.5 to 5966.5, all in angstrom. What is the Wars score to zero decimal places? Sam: -178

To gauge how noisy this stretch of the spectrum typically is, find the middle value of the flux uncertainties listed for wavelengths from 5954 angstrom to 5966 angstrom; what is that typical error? 1.00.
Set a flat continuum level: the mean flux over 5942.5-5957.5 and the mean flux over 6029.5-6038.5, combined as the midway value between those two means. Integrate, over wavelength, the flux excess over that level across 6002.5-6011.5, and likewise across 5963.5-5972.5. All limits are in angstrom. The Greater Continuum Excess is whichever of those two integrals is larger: 0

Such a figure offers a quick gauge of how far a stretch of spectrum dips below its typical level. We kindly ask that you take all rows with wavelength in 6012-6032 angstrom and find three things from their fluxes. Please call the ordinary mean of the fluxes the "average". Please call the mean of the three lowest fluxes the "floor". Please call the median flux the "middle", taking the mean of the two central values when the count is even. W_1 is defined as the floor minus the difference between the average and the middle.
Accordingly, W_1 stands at 13.7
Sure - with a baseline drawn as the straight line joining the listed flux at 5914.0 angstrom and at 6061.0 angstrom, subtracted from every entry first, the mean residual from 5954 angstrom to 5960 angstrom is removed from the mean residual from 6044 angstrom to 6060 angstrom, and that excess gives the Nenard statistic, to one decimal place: -1.6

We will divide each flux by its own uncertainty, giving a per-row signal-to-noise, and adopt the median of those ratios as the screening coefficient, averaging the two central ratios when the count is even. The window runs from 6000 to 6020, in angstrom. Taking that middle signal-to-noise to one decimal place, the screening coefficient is 15.3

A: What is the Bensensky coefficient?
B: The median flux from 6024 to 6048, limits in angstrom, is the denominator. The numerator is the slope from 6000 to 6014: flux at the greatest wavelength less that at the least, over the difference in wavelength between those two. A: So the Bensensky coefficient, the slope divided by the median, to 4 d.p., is 0.0030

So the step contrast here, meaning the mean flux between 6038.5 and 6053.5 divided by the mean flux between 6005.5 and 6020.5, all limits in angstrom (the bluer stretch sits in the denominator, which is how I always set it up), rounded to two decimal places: 0.97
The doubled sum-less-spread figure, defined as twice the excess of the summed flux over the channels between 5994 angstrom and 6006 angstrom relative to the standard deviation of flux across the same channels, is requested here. 110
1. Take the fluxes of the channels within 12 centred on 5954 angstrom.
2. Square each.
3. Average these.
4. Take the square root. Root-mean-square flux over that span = 14.4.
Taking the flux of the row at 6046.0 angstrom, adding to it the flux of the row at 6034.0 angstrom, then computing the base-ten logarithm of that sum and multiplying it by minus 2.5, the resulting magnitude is -3.63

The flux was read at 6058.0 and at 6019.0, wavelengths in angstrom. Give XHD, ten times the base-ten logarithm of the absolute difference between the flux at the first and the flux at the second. -2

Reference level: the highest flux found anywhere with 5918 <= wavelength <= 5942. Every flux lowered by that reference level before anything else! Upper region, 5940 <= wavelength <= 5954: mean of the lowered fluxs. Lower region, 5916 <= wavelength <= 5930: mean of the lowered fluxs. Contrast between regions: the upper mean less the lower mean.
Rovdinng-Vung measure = -1.0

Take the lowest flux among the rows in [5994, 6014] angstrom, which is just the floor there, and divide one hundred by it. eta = 7.81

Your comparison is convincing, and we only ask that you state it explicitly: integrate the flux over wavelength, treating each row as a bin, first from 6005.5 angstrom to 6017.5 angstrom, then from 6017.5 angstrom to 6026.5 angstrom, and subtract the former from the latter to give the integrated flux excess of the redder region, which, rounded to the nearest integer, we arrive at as -39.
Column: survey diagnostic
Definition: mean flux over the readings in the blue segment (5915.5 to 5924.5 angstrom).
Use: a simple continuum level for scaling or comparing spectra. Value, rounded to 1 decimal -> 13.5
